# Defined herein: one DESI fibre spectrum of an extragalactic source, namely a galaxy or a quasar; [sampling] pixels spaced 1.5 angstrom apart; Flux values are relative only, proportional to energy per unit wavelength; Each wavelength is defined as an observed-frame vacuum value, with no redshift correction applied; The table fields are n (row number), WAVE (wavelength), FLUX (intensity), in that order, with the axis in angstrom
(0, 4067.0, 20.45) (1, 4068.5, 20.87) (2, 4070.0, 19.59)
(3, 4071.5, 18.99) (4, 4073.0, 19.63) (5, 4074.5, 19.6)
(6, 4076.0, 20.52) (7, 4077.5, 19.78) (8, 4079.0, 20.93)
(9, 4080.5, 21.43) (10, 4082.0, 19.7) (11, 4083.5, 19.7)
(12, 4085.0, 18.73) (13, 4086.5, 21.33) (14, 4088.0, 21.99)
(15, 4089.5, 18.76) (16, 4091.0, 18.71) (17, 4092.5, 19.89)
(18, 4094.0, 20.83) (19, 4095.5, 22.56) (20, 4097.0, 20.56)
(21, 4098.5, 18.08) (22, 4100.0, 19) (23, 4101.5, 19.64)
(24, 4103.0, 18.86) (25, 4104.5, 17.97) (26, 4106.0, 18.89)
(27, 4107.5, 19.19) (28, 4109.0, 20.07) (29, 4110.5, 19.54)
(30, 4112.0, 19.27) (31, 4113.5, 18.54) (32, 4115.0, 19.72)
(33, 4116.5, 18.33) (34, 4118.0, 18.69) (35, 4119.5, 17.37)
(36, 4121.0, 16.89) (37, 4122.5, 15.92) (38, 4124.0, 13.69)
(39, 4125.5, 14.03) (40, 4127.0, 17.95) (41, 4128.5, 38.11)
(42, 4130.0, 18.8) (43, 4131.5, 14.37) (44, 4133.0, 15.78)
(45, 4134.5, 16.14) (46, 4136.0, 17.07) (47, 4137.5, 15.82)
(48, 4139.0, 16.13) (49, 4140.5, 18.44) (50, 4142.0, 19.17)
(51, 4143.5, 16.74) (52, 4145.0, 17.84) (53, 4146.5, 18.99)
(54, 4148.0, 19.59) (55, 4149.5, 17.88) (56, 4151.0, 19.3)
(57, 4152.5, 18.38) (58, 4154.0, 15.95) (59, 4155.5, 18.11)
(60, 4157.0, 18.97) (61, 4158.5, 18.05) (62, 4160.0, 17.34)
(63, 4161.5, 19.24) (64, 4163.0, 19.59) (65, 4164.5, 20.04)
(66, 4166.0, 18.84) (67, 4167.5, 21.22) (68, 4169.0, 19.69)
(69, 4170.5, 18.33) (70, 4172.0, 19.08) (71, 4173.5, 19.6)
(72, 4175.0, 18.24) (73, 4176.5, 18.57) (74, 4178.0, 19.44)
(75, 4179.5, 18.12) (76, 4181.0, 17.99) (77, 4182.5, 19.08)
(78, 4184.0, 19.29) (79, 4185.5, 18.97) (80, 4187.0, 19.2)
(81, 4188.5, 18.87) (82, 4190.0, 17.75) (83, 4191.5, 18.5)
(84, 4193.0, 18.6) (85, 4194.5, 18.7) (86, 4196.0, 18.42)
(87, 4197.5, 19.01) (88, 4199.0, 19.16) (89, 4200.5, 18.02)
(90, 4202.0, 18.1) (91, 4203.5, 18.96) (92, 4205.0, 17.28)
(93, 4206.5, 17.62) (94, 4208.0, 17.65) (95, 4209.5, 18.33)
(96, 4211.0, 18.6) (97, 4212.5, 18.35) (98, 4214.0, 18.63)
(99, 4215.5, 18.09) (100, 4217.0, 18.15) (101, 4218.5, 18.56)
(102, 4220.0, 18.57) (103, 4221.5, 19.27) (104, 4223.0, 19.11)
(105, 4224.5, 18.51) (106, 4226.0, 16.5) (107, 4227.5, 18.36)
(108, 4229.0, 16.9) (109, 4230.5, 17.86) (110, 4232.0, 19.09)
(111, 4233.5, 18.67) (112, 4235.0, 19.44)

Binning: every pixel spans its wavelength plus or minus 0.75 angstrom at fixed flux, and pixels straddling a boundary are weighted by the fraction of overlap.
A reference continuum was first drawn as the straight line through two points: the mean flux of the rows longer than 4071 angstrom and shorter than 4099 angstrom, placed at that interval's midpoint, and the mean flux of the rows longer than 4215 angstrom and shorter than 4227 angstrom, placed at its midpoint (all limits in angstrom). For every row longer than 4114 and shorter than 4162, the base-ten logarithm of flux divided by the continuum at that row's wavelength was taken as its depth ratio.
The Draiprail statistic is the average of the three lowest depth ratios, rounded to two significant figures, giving -0.14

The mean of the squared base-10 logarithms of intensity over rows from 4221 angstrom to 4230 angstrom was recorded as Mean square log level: 1.58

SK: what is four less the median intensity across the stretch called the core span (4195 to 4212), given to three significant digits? -14.3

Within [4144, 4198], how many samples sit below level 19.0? 22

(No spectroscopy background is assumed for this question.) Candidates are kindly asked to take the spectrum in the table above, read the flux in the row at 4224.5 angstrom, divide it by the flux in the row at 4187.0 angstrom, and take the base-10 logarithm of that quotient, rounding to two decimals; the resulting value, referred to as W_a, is -0.02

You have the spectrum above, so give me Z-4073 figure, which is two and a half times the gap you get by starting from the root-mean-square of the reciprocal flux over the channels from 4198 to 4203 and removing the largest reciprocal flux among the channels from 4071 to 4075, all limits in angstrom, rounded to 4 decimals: 0.0042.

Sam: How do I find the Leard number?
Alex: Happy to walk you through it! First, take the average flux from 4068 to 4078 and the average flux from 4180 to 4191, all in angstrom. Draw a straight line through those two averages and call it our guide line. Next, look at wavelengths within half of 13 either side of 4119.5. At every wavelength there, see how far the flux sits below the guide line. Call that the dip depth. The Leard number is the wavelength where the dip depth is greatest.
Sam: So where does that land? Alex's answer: 4124.0 angstrom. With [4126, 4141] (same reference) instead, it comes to 4131.5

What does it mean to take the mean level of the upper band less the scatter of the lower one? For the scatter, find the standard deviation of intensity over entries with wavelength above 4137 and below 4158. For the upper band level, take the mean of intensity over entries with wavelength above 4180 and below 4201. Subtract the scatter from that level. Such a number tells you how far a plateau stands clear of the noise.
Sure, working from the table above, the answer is 17.4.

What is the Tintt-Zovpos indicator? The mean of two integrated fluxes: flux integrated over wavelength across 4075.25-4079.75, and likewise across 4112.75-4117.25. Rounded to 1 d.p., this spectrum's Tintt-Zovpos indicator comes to 88.4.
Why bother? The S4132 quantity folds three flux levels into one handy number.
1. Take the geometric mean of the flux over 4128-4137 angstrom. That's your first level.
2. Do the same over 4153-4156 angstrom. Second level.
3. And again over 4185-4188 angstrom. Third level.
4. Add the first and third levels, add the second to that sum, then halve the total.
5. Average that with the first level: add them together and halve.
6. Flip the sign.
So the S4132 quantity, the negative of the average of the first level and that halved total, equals -23.2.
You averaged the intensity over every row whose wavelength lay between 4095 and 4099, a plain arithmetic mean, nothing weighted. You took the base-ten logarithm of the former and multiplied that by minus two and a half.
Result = -3.27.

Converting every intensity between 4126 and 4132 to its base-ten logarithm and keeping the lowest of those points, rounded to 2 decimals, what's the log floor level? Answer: 1.16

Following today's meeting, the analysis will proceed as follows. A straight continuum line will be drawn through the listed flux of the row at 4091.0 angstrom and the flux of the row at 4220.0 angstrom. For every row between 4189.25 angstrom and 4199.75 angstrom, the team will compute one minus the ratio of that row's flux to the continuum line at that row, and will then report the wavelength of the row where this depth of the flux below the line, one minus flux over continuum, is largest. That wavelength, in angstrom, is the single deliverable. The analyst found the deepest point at 4190.0 angstrom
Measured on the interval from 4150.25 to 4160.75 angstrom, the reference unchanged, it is 4154.0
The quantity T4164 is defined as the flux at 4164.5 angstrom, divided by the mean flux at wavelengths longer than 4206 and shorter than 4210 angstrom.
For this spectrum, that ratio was 1.12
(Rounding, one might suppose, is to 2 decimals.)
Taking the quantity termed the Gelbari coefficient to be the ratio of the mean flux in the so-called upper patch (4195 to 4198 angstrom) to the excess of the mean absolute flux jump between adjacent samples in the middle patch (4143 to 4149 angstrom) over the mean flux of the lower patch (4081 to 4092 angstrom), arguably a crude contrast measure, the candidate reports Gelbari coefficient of -0.99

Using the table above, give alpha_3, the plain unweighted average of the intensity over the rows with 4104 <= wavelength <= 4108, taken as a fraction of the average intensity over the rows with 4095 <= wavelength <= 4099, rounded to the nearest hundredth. 0.92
